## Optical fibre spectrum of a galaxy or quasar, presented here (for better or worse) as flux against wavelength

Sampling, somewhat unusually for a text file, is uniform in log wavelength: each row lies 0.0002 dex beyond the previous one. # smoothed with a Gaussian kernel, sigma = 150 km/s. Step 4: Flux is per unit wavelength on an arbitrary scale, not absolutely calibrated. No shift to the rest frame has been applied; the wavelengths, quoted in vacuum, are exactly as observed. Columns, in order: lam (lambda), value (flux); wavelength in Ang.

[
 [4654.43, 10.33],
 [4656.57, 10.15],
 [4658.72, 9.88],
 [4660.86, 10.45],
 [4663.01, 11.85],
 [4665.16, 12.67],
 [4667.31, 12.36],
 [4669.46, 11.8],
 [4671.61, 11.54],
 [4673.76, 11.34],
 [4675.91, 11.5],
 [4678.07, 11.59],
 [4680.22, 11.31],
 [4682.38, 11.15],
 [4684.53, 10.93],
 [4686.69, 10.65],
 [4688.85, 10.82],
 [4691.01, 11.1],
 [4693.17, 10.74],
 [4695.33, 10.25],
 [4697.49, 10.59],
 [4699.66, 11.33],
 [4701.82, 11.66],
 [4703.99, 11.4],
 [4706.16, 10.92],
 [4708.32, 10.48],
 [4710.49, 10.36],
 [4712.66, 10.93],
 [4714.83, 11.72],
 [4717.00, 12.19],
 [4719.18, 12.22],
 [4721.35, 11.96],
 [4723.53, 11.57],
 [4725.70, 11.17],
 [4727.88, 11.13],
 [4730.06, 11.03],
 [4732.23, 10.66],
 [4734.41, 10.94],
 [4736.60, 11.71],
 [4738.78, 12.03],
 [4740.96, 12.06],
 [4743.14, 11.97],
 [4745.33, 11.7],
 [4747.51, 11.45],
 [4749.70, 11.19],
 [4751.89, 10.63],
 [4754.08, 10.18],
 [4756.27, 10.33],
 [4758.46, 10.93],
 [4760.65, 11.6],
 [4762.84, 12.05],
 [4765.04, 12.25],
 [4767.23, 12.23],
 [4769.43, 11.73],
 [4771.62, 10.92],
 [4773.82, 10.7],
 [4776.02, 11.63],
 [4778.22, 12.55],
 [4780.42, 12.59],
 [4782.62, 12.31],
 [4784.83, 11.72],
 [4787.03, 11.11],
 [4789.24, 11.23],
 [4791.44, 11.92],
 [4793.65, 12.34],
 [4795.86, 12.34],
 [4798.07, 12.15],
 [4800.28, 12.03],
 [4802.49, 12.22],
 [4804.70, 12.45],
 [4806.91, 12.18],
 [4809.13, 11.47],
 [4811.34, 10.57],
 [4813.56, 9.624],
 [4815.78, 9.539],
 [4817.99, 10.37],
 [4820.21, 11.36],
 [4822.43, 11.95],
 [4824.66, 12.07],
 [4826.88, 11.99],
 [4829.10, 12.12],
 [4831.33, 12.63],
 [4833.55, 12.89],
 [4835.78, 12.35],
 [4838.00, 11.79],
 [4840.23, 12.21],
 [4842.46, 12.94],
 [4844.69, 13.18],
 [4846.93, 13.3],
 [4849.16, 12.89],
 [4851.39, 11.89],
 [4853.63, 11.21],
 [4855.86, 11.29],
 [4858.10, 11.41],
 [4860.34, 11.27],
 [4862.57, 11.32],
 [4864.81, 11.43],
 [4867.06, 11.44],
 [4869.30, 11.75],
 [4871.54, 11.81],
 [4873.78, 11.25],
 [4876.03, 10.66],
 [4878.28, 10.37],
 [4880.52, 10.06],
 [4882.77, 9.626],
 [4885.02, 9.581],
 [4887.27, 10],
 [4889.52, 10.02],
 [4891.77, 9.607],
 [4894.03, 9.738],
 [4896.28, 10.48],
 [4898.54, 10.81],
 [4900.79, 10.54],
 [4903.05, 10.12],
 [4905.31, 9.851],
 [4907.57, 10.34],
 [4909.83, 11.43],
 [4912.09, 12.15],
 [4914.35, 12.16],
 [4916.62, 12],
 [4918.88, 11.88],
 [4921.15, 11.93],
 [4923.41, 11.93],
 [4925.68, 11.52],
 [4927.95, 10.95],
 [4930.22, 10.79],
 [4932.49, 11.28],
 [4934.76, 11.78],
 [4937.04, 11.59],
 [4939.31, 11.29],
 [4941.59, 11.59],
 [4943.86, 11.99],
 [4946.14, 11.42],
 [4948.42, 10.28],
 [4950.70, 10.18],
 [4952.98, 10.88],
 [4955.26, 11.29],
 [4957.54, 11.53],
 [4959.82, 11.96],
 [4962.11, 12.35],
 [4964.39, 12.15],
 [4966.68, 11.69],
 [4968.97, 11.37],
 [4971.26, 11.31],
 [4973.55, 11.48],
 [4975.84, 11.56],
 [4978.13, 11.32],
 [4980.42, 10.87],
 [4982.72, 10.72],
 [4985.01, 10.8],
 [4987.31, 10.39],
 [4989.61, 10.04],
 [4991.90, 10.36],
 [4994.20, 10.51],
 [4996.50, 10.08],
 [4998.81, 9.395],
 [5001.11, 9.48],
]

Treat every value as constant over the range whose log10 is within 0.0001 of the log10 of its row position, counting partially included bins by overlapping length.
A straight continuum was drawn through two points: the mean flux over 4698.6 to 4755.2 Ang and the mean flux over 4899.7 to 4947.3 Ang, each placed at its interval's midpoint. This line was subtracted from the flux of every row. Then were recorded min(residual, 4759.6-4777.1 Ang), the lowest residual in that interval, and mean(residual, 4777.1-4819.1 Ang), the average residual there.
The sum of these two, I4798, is -0.36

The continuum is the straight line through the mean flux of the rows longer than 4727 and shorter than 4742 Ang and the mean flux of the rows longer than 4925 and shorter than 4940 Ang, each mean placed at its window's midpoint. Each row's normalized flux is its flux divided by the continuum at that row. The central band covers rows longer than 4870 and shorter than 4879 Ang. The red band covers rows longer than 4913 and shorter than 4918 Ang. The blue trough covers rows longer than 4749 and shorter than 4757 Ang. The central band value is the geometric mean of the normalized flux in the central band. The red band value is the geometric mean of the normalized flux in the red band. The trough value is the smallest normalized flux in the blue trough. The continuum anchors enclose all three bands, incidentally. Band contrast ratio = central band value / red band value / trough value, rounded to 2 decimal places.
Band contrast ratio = 1.02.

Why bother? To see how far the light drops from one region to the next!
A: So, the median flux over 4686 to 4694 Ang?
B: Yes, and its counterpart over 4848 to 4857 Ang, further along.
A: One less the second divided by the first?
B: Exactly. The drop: -0.08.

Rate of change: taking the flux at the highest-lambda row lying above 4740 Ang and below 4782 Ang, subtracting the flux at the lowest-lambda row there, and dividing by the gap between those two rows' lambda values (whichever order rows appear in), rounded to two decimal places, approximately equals 0.01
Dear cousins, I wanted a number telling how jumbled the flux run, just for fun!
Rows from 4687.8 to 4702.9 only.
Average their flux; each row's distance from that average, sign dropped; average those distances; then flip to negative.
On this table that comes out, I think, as -0.4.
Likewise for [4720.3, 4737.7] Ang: -0.4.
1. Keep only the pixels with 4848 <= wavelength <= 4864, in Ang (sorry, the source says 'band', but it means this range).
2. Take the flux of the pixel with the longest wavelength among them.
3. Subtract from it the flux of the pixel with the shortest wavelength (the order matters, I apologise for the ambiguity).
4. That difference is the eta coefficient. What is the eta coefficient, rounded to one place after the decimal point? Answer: -1.6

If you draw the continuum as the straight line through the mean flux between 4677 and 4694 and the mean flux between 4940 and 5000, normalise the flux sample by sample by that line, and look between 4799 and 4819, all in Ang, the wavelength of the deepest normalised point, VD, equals 4815.78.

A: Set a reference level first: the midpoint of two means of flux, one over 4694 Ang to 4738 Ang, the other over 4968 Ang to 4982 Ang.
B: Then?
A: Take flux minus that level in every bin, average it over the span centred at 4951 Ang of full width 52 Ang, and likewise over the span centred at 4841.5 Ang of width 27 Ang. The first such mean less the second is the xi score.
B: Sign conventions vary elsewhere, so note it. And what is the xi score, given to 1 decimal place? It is -1.0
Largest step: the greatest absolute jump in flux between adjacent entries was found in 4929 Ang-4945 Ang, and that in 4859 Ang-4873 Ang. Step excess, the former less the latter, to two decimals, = 0.19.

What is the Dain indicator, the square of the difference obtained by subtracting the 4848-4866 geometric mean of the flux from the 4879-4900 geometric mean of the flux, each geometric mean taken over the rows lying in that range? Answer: 2.5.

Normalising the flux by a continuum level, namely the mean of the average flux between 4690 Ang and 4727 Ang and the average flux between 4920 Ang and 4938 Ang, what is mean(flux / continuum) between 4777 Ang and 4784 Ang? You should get 1.10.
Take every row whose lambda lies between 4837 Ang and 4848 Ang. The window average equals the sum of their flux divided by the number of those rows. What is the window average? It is 12.7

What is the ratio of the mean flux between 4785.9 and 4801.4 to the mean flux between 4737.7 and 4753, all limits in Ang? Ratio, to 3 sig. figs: 1.03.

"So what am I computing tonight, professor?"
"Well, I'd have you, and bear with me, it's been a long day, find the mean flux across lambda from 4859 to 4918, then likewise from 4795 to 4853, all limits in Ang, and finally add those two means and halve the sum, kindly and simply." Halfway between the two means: 11.4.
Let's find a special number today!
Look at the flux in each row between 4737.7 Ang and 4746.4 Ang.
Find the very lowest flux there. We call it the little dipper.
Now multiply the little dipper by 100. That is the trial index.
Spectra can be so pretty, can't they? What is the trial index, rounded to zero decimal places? 1170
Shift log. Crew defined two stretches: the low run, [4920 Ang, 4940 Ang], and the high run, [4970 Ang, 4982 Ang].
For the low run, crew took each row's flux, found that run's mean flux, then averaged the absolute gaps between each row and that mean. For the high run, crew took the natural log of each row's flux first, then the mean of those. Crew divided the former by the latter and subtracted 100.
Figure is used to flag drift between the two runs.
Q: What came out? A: -99.9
